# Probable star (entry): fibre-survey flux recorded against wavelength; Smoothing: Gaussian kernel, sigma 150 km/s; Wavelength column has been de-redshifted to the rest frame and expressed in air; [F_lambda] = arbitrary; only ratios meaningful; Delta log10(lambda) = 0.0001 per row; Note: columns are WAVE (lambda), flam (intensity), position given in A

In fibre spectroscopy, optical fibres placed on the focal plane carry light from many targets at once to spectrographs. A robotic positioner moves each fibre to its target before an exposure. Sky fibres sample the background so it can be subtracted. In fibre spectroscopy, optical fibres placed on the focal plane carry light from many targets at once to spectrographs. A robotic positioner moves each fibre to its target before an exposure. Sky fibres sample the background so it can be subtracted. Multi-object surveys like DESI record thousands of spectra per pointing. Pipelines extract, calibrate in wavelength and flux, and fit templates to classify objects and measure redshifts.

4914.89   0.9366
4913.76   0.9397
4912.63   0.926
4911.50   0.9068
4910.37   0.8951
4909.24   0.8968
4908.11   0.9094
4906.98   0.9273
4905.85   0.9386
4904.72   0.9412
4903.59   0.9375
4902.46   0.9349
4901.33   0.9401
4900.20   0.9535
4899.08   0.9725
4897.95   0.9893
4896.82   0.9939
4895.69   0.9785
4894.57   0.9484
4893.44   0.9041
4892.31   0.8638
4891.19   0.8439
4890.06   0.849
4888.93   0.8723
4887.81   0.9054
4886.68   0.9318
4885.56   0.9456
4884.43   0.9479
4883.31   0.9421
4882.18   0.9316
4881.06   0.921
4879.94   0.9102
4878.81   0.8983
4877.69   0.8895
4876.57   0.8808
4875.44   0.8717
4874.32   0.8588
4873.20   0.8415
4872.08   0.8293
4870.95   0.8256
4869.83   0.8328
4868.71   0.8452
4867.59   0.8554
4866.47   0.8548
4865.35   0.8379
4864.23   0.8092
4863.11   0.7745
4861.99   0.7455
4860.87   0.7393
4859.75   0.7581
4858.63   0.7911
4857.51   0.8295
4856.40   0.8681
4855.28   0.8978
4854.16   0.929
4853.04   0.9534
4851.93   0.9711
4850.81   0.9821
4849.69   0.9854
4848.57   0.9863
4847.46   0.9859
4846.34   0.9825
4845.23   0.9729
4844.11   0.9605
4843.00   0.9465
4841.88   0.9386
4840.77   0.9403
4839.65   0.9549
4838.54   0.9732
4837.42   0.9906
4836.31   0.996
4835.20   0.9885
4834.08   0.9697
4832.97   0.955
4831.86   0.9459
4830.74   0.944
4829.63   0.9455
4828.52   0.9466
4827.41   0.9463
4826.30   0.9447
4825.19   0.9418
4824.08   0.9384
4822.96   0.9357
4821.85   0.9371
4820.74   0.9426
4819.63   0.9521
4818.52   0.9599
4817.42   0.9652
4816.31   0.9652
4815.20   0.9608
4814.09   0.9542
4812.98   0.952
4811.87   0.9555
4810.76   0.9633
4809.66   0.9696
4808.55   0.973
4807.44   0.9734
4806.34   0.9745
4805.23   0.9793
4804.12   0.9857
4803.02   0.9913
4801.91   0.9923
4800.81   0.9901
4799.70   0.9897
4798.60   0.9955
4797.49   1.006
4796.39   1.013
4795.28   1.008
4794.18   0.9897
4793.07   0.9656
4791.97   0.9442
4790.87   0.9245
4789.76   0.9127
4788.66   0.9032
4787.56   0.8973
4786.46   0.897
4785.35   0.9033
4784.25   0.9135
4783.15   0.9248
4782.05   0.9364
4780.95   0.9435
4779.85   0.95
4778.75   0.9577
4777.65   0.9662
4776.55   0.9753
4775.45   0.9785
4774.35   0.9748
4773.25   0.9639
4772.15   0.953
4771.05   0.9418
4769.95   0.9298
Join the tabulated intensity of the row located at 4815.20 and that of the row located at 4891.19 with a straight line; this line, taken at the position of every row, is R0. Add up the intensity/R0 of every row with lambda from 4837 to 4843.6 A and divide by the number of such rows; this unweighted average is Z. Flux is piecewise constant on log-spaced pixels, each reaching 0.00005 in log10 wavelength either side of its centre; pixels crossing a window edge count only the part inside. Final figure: 1.04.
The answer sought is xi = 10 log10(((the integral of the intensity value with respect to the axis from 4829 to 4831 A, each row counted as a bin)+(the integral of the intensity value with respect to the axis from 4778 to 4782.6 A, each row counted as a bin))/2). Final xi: 5.0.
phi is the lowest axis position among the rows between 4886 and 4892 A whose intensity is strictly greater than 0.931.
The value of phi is 4886.68 A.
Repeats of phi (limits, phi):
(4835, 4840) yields 4835.20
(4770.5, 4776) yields 4771.05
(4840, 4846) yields 4840.77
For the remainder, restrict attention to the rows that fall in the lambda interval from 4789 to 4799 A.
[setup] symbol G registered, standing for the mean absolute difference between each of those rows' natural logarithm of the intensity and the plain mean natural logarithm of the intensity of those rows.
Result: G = 0.034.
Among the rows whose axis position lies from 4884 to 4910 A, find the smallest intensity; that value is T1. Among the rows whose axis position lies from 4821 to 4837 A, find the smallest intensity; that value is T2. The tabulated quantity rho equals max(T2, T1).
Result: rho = 0.936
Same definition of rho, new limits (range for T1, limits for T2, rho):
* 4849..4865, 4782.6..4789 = 0.897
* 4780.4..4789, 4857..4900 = 0.897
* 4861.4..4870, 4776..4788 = 0.897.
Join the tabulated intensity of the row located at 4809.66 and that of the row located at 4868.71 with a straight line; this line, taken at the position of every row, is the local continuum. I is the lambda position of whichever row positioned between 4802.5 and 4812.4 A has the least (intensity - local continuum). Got 4811.87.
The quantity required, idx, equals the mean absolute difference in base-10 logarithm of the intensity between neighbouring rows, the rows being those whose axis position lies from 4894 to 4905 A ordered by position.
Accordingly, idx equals 0.0055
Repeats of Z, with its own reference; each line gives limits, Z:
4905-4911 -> 1.12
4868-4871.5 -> 0.95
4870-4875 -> 0.96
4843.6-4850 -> 1.07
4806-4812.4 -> 1.00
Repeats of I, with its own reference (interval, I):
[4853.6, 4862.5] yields 4860.87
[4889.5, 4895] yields 4891.19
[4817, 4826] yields 4821.85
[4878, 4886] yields 4878.81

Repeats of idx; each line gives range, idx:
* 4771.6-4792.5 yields 0.0040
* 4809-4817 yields 0.0023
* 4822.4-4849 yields 0.0033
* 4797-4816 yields 0.0019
